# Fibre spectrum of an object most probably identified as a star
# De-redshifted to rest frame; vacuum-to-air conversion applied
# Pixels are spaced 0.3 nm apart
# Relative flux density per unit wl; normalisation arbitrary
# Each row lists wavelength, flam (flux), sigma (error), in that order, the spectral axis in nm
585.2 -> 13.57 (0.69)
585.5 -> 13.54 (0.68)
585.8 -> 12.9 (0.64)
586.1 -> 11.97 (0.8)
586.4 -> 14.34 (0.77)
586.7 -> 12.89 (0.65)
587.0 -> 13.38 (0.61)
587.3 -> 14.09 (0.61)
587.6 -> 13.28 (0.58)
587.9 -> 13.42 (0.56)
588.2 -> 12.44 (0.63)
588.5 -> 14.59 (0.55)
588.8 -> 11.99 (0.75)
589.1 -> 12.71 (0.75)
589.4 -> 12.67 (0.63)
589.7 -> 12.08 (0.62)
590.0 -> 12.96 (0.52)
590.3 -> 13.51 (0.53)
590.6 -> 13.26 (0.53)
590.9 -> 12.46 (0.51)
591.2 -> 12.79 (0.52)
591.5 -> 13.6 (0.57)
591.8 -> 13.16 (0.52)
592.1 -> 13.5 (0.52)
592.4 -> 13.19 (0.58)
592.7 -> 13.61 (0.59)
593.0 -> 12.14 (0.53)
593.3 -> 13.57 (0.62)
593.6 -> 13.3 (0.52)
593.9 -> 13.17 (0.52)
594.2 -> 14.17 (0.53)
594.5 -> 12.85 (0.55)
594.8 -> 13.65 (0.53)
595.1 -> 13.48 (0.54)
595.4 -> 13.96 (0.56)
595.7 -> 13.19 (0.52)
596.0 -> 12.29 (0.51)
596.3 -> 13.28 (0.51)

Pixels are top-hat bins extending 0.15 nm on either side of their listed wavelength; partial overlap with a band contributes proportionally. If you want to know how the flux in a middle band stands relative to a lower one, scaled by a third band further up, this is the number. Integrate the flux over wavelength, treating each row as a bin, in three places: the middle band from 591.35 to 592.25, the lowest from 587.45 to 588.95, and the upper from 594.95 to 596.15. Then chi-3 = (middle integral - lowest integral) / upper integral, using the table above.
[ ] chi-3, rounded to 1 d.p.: -0.5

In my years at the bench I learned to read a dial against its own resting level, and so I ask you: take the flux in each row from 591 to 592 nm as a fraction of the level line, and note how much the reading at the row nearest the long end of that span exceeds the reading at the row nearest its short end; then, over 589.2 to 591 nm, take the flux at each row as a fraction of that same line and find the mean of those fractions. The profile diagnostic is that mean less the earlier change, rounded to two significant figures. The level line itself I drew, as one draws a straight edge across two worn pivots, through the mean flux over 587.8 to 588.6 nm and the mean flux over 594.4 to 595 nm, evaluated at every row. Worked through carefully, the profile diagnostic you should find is 0.93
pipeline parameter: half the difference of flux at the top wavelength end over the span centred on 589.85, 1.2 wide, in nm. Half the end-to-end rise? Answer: 0.4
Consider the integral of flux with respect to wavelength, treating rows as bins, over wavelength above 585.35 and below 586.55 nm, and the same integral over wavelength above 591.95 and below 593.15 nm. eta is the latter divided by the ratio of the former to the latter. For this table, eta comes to 15.6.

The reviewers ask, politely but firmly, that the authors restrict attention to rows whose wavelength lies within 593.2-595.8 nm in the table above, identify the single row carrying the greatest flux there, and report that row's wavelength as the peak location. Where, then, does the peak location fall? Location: 594.2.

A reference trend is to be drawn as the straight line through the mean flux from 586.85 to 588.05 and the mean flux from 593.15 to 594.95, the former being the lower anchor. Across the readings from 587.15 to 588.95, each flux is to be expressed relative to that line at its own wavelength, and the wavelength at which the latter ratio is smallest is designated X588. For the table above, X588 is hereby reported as 588.8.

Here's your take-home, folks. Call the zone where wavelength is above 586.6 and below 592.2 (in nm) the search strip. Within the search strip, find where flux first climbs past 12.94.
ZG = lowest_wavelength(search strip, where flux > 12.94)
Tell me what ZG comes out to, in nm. 587.0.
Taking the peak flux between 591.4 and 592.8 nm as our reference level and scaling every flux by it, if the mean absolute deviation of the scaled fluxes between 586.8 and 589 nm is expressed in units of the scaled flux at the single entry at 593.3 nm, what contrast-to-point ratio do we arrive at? 0.047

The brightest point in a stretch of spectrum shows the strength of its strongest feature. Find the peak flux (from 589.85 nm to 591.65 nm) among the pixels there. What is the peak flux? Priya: 13.6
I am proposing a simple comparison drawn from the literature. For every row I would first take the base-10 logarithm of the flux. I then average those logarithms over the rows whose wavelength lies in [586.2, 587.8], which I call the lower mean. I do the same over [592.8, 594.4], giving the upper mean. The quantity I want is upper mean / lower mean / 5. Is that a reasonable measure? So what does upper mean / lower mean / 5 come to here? 0.198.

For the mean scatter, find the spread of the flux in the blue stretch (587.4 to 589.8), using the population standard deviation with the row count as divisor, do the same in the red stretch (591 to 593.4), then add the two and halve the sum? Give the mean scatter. 0.638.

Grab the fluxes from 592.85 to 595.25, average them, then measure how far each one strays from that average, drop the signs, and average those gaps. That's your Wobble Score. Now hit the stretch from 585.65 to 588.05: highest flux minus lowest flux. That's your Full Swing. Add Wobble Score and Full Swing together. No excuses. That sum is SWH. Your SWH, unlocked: 2.8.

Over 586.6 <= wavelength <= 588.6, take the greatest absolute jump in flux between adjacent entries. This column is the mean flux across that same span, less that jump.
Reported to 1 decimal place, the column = 11.3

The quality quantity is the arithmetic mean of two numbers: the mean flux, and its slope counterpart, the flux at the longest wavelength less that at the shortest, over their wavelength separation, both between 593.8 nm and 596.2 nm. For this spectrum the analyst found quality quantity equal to 6.5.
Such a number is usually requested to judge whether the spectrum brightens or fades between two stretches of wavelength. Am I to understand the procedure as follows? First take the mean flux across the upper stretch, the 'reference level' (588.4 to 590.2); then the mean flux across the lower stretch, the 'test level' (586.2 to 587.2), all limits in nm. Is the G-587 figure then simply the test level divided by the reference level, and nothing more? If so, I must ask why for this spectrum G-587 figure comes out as 1.05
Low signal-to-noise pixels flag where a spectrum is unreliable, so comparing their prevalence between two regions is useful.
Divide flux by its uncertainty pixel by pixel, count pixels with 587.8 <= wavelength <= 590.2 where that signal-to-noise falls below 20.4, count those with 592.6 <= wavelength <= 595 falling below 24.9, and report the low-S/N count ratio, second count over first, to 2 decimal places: 0.80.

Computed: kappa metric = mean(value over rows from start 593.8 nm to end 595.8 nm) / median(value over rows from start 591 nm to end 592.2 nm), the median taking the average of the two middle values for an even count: 1.01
